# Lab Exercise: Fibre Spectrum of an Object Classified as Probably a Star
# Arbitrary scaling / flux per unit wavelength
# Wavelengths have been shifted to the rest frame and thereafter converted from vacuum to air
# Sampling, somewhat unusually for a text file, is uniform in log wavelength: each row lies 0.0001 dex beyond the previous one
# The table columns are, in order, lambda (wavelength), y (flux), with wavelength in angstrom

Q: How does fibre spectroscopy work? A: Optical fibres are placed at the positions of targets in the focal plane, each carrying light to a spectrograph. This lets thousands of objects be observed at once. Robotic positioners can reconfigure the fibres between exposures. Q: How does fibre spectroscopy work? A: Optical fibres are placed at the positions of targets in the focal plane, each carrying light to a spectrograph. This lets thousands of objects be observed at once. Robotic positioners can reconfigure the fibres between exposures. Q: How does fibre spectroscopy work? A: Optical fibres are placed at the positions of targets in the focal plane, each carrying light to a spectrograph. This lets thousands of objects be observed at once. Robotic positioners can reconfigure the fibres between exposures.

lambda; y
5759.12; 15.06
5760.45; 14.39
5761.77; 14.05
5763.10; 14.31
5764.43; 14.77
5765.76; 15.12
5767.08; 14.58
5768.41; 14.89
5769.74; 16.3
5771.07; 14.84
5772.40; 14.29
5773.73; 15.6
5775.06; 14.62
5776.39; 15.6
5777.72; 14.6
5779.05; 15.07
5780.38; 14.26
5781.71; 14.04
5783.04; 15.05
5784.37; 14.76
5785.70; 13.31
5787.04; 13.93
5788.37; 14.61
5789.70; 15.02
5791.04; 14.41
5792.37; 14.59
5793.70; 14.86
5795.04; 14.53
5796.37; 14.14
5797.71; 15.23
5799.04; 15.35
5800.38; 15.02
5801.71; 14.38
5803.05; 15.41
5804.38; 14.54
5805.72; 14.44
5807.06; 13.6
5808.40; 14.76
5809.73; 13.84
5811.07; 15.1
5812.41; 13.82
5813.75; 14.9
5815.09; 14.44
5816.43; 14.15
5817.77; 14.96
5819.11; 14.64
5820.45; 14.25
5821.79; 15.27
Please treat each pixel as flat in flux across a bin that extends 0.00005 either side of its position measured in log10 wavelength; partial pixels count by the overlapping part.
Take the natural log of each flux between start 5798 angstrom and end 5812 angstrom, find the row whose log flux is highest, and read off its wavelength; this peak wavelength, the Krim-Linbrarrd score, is 5803.05 angstrom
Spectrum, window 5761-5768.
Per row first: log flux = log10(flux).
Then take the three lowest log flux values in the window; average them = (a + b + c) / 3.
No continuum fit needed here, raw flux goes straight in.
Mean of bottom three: 1.16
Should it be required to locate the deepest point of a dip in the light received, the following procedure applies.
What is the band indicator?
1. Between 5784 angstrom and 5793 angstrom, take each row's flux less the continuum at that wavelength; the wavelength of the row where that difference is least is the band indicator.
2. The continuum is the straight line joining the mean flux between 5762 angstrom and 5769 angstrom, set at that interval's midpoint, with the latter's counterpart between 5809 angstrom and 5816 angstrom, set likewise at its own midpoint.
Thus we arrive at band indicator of 5785.70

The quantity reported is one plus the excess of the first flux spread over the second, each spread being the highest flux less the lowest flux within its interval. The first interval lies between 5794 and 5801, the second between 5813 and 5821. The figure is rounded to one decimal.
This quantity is 1.4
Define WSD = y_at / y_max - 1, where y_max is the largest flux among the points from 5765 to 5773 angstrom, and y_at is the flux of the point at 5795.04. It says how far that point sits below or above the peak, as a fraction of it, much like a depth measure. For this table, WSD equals -0.109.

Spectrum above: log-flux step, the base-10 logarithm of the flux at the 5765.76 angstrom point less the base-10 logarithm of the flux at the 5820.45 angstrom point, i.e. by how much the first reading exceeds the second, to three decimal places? 0.026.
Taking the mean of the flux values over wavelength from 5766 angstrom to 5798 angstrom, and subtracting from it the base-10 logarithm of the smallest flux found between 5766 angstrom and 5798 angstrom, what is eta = 13.6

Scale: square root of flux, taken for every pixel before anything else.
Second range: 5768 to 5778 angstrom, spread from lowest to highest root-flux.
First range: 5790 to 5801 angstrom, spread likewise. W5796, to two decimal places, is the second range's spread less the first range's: 0.10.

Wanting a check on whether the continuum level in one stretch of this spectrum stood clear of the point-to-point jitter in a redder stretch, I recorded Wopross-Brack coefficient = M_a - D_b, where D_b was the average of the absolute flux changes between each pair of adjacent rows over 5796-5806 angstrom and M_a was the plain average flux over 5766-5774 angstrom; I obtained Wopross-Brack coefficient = 14.5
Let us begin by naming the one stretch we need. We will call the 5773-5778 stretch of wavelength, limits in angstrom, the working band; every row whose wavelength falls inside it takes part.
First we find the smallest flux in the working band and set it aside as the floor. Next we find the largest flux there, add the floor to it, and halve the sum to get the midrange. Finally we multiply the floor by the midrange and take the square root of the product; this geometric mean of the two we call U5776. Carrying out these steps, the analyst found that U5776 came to 14.8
